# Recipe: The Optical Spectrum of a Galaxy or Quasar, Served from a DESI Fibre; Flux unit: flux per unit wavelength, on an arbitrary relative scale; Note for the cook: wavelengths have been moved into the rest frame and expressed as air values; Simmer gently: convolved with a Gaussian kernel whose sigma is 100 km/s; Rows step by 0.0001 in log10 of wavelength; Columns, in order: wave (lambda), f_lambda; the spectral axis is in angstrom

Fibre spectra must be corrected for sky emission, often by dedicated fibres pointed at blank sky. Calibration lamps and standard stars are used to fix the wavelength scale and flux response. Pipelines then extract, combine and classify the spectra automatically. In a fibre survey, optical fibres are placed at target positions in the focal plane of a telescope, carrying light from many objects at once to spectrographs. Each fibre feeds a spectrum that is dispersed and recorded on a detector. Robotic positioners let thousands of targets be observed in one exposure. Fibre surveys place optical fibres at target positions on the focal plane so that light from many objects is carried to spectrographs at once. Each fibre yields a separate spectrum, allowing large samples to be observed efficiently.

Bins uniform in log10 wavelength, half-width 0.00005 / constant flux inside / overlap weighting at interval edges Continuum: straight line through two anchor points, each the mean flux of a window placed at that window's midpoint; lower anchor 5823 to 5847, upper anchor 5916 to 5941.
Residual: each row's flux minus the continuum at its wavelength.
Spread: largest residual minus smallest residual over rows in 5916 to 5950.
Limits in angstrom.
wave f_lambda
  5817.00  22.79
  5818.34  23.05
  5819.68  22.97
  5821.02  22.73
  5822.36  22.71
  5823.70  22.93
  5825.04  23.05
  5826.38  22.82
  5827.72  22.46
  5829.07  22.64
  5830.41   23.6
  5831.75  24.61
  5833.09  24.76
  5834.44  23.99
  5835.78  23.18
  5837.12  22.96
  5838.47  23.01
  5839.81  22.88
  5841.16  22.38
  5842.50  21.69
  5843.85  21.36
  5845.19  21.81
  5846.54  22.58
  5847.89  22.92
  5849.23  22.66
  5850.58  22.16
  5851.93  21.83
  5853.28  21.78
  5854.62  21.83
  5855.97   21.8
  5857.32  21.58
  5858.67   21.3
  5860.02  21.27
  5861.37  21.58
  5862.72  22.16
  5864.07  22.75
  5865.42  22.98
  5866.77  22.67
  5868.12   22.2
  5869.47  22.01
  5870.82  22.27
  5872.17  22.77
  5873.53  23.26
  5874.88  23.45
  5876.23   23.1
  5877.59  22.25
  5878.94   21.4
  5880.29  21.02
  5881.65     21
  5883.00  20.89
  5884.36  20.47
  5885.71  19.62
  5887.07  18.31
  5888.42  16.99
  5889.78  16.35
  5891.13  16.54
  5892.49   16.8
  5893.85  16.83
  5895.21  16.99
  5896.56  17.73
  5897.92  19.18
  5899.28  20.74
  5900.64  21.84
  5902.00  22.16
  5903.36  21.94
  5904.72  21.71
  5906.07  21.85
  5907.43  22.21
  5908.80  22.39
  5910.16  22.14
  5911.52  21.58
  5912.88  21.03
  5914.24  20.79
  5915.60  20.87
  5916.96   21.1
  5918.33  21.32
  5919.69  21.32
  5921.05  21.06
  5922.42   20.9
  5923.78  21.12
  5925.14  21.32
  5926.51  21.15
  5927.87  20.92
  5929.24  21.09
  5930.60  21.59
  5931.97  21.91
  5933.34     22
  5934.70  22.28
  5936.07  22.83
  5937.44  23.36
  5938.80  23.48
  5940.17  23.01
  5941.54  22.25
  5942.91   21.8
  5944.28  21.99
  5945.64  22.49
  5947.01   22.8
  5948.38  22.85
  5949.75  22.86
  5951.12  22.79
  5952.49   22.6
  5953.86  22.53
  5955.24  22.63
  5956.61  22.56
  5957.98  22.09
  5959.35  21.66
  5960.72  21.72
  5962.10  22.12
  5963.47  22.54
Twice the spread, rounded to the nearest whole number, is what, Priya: 6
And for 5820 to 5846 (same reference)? 7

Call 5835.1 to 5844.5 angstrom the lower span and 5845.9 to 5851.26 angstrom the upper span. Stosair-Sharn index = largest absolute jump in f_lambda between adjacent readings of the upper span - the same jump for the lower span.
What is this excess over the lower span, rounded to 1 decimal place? -0.2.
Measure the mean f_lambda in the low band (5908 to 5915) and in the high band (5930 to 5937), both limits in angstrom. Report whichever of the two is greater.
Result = 22.1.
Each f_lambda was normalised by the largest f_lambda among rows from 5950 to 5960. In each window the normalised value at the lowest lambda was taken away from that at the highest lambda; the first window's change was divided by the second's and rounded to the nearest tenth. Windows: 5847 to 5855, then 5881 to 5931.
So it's -1.8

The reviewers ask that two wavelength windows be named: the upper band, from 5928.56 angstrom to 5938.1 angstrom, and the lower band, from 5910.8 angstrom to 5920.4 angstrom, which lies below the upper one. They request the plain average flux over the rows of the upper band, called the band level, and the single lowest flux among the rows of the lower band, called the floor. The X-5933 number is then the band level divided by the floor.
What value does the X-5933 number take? 1.07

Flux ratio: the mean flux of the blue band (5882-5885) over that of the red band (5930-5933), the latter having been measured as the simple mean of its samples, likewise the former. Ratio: 0.95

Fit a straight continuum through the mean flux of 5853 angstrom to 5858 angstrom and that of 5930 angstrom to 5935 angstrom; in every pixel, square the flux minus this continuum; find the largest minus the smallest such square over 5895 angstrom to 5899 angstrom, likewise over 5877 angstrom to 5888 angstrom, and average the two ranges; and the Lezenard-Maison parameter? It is 14.3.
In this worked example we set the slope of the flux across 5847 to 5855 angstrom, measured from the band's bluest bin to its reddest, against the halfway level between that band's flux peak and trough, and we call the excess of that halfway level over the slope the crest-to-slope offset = 22.5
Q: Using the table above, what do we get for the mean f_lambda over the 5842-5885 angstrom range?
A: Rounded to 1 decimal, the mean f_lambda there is 22.0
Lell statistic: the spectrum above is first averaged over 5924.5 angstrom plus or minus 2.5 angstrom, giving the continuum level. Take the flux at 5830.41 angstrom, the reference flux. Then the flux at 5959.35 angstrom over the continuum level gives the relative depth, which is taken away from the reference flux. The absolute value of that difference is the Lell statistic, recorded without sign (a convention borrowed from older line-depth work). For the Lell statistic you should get 22.6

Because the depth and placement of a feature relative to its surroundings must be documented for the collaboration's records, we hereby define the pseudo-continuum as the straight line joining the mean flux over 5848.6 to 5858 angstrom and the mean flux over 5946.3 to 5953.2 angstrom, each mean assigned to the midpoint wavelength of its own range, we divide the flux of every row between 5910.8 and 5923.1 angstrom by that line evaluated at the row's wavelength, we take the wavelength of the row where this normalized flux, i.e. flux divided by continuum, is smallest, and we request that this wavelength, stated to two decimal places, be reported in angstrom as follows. 5914.24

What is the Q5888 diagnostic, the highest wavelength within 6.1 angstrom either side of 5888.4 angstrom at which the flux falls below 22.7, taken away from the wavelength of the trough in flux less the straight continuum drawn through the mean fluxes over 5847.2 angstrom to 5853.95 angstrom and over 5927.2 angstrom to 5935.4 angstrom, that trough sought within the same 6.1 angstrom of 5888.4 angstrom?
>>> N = -4.1 angstrom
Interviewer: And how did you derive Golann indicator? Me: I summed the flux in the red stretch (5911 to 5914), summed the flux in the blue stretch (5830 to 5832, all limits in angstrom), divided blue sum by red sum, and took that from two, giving 0.87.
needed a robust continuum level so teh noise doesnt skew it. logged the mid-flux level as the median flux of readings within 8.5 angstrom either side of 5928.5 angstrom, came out 21.2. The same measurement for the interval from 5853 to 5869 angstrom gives 21.8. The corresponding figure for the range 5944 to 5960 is 22.6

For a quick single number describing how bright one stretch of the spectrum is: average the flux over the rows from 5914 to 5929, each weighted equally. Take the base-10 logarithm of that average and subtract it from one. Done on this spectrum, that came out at -0.324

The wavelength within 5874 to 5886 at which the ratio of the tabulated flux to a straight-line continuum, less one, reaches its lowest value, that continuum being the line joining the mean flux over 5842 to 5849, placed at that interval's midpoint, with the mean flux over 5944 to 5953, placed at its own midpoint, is 5885.71 angstrom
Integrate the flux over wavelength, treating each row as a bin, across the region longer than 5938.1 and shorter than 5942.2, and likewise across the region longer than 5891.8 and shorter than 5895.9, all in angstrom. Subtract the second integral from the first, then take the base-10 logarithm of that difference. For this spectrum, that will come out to 1.4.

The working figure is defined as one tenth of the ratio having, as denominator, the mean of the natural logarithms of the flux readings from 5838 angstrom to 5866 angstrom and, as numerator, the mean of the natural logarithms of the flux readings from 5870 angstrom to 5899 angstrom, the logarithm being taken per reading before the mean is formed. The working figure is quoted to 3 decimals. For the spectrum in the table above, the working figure 0.096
